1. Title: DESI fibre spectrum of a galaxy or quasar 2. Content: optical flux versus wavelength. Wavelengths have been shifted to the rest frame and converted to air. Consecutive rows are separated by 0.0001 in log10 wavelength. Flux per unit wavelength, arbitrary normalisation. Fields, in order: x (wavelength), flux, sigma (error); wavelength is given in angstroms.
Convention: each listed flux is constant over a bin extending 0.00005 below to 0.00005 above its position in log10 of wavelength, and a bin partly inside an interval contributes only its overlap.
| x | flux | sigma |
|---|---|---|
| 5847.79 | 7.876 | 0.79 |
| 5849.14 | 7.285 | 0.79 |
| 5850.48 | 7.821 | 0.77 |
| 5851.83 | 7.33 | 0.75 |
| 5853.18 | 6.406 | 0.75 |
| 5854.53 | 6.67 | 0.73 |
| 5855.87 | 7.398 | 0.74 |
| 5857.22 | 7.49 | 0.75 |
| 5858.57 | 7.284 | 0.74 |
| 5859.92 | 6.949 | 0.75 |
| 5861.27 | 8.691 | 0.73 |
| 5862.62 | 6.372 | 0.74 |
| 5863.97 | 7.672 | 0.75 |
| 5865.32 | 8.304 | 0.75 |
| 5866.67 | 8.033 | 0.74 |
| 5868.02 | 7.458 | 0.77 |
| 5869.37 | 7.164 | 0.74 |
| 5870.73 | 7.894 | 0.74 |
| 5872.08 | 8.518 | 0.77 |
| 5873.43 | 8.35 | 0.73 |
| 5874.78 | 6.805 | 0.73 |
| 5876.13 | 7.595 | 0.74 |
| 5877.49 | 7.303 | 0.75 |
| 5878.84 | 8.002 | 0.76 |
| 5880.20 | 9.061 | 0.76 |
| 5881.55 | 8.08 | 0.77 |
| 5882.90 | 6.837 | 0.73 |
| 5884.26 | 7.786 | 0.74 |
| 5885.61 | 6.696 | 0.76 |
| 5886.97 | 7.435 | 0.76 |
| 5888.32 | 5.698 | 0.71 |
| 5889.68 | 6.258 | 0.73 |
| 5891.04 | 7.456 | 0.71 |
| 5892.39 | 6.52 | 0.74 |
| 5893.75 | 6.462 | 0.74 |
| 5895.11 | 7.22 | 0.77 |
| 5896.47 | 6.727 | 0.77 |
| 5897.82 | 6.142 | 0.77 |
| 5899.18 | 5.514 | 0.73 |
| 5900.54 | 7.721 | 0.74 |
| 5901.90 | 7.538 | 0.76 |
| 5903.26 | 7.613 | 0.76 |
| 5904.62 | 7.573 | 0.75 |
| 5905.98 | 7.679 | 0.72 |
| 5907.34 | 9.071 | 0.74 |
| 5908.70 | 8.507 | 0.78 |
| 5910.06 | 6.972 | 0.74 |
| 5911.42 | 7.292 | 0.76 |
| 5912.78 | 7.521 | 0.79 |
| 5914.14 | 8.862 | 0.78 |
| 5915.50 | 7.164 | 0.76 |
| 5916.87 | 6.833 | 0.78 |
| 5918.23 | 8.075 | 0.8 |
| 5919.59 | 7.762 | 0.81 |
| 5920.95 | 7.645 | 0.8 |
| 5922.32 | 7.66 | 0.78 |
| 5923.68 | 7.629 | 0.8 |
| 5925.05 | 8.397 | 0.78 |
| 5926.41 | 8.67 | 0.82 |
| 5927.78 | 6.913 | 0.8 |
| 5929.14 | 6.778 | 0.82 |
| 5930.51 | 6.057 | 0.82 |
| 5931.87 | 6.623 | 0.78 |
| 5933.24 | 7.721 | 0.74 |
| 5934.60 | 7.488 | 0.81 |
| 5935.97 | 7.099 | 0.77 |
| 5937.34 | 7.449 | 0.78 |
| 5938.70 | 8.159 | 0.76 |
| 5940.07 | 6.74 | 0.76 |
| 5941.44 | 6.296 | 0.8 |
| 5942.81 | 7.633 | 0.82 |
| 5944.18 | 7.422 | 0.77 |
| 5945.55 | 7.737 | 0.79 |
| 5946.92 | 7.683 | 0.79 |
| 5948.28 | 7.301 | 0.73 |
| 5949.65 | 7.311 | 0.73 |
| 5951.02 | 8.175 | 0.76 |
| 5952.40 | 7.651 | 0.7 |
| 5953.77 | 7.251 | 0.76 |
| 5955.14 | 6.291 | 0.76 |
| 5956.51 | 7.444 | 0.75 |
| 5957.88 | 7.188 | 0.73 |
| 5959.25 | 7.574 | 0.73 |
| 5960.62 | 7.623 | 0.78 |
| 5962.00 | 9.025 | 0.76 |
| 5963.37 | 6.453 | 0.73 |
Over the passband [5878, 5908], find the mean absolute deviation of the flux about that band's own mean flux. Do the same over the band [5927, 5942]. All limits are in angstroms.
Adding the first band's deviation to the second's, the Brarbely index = 1.25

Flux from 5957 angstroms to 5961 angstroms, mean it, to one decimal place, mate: 7.5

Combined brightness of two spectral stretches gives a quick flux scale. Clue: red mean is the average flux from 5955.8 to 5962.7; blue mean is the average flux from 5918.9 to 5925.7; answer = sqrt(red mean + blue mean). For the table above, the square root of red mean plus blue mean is 3.95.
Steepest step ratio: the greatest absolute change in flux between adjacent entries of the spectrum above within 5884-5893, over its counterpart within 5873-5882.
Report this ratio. 1.1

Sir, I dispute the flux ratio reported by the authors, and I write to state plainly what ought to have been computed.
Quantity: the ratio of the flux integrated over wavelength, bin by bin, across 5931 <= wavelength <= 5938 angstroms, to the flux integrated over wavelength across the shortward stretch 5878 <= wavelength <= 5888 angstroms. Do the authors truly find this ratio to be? 0.7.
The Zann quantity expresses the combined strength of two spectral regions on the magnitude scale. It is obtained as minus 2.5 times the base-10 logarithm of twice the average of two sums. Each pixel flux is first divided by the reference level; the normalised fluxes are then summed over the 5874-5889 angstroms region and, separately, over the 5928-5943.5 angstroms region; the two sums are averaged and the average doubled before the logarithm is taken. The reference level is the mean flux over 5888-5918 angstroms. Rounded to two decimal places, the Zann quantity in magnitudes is -3.36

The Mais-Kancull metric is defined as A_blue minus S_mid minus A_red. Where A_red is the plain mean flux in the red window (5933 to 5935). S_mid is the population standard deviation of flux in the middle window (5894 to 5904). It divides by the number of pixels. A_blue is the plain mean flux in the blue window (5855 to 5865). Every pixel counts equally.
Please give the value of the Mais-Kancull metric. -0.97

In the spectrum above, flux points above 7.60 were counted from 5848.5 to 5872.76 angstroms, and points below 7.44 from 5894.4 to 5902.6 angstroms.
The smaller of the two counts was 4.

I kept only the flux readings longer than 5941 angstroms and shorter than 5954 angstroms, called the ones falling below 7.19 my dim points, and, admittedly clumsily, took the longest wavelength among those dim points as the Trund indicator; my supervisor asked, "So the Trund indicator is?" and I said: 5941.44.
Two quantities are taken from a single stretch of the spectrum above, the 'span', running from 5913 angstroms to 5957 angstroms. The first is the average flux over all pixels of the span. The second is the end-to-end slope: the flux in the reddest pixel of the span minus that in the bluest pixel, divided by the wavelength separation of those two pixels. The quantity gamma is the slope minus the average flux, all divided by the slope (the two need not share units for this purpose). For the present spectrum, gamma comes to 223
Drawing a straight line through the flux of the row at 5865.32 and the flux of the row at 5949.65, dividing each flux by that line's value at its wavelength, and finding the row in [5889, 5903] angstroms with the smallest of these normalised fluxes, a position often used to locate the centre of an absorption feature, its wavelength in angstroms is 5899.18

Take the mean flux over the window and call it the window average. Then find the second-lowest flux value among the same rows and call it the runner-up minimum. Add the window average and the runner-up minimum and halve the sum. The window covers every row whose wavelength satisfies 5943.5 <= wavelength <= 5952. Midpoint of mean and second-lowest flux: 7.46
